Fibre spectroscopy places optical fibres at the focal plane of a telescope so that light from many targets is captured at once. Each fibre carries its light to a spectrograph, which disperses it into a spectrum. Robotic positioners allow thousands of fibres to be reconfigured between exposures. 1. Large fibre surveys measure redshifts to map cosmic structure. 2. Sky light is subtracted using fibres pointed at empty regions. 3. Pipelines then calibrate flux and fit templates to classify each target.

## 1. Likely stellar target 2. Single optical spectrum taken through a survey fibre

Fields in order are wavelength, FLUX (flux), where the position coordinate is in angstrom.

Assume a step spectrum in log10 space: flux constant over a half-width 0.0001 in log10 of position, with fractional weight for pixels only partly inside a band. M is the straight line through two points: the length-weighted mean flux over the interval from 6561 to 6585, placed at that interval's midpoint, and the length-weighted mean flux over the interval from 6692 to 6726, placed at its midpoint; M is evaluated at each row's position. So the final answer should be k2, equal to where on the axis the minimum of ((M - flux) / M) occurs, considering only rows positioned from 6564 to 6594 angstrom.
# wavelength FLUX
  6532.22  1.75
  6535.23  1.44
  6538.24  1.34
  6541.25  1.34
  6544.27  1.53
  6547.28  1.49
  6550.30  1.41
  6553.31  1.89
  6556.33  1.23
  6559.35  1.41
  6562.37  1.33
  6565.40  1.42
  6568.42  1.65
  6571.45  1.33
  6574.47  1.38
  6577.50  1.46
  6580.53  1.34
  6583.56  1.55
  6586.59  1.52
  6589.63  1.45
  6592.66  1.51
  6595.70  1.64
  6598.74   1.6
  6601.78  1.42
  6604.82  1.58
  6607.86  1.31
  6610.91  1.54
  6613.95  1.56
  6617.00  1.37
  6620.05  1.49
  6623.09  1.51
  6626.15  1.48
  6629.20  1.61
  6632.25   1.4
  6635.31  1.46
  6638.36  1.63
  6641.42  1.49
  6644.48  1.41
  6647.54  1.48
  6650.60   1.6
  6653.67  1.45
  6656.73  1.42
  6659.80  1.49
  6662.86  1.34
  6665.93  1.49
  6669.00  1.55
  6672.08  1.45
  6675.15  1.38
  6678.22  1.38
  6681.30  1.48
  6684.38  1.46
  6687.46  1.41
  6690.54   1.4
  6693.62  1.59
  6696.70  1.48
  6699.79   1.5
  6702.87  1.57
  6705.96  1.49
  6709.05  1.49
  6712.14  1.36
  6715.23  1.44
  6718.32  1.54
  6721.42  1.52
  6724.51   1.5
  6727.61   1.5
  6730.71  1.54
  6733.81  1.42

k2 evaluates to 6568.42 angstrom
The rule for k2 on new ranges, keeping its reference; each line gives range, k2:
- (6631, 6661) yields 6638.36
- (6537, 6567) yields 6553.31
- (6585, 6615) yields 6595.70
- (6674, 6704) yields 6693.62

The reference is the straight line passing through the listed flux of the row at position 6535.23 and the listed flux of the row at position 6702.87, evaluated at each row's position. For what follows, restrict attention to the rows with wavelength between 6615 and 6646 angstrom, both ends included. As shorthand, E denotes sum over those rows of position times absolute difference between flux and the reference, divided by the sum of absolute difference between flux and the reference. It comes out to 6632.0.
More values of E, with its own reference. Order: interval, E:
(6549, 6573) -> 6559.6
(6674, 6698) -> 6684.3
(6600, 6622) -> 6609.9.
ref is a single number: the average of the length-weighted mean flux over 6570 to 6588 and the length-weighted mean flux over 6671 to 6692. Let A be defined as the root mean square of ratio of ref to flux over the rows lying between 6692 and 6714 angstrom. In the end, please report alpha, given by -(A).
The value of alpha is -0.96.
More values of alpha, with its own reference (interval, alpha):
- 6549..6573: -1.00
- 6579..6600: -0.95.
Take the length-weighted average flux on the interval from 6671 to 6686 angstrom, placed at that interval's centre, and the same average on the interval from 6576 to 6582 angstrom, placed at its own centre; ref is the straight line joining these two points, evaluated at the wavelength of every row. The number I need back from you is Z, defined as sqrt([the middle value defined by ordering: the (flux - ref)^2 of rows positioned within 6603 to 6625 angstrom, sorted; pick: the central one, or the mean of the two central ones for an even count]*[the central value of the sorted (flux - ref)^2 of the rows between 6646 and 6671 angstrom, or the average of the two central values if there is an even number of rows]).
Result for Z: 0.0064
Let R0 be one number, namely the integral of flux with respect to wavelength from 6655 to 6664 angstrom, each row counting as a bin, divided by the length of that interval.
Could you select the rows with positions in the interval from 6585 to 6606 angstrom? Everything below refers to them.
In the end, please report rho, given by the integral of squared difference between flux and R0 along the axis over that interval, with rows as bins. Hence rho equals 0.36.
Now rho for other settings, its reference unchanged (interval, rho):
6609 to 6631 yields 0.27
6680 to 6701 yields 0.13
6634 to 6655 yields 0.26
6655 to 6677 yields 0.11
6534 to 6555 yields 0.76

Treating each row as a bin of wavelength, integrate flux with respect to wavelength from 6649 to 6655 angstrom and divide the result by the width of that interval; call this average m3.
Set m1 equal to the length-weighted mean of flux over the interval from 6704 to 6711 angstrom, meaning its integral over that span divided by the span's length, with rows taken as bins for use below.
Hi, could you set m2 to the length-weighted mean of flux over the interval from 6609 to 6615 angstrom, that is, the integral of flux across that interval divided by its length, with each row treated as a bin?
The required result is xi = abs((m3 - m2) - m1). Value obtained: 1.49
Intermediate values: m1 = 1.49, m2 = 1.53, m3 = 1.53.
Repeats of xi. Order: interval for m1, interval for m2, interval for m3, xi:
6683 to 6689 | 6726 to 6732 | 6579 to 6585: 1.51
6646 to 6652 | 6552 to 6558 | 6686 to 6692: 1.68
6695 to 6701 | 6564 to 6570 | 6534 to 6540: 1.64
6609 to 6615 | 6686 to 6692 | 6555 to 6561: 1.62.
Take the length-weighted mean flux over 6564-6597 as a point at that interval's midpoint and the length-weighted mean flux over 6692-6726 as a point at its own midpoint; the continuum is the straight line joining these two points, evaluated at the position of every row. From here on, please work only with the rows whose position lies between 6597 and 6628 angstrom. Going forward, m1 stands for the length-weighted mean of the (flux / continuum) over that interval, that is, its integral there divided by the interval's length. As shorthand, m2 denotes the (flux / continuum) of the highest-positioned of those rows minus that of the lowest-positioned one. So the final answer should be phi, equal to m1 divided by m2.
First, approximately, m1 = 1.00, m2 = -0.08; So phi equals -12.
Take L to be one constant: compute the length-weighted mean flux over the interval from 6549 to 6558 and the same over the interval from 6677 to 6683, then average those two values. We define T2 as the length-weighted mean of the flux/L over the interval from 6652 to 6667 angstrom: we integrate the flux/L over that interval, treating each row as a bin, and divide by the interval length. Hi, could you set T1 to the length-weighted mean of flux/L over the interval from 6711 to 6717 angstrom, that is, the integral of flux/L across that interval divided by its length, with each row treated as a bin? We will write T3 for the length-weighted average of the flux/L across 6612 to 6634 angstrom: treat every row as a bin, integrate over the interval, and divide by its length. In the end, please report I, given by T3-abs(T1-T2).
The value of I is 0.99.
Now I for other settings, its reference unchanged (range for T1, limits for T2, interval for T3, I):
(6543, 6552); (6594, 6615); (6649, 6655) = 1.01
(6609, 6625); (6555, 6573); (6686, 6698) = 0.94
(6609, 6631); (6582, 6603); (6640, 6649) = 0.98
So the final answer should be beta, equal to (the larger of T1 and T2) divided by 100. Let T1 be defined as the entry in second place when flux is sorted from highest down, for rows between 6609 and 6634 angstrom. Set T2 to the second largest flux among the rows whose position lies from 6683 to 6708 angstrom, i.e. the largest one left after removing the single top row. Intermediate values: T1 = 1.56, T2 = 1.57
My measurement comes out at 0.0157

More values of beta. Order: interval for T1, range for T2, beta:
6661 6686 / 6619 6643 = 0.0161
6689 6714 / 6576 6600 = 0.0160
